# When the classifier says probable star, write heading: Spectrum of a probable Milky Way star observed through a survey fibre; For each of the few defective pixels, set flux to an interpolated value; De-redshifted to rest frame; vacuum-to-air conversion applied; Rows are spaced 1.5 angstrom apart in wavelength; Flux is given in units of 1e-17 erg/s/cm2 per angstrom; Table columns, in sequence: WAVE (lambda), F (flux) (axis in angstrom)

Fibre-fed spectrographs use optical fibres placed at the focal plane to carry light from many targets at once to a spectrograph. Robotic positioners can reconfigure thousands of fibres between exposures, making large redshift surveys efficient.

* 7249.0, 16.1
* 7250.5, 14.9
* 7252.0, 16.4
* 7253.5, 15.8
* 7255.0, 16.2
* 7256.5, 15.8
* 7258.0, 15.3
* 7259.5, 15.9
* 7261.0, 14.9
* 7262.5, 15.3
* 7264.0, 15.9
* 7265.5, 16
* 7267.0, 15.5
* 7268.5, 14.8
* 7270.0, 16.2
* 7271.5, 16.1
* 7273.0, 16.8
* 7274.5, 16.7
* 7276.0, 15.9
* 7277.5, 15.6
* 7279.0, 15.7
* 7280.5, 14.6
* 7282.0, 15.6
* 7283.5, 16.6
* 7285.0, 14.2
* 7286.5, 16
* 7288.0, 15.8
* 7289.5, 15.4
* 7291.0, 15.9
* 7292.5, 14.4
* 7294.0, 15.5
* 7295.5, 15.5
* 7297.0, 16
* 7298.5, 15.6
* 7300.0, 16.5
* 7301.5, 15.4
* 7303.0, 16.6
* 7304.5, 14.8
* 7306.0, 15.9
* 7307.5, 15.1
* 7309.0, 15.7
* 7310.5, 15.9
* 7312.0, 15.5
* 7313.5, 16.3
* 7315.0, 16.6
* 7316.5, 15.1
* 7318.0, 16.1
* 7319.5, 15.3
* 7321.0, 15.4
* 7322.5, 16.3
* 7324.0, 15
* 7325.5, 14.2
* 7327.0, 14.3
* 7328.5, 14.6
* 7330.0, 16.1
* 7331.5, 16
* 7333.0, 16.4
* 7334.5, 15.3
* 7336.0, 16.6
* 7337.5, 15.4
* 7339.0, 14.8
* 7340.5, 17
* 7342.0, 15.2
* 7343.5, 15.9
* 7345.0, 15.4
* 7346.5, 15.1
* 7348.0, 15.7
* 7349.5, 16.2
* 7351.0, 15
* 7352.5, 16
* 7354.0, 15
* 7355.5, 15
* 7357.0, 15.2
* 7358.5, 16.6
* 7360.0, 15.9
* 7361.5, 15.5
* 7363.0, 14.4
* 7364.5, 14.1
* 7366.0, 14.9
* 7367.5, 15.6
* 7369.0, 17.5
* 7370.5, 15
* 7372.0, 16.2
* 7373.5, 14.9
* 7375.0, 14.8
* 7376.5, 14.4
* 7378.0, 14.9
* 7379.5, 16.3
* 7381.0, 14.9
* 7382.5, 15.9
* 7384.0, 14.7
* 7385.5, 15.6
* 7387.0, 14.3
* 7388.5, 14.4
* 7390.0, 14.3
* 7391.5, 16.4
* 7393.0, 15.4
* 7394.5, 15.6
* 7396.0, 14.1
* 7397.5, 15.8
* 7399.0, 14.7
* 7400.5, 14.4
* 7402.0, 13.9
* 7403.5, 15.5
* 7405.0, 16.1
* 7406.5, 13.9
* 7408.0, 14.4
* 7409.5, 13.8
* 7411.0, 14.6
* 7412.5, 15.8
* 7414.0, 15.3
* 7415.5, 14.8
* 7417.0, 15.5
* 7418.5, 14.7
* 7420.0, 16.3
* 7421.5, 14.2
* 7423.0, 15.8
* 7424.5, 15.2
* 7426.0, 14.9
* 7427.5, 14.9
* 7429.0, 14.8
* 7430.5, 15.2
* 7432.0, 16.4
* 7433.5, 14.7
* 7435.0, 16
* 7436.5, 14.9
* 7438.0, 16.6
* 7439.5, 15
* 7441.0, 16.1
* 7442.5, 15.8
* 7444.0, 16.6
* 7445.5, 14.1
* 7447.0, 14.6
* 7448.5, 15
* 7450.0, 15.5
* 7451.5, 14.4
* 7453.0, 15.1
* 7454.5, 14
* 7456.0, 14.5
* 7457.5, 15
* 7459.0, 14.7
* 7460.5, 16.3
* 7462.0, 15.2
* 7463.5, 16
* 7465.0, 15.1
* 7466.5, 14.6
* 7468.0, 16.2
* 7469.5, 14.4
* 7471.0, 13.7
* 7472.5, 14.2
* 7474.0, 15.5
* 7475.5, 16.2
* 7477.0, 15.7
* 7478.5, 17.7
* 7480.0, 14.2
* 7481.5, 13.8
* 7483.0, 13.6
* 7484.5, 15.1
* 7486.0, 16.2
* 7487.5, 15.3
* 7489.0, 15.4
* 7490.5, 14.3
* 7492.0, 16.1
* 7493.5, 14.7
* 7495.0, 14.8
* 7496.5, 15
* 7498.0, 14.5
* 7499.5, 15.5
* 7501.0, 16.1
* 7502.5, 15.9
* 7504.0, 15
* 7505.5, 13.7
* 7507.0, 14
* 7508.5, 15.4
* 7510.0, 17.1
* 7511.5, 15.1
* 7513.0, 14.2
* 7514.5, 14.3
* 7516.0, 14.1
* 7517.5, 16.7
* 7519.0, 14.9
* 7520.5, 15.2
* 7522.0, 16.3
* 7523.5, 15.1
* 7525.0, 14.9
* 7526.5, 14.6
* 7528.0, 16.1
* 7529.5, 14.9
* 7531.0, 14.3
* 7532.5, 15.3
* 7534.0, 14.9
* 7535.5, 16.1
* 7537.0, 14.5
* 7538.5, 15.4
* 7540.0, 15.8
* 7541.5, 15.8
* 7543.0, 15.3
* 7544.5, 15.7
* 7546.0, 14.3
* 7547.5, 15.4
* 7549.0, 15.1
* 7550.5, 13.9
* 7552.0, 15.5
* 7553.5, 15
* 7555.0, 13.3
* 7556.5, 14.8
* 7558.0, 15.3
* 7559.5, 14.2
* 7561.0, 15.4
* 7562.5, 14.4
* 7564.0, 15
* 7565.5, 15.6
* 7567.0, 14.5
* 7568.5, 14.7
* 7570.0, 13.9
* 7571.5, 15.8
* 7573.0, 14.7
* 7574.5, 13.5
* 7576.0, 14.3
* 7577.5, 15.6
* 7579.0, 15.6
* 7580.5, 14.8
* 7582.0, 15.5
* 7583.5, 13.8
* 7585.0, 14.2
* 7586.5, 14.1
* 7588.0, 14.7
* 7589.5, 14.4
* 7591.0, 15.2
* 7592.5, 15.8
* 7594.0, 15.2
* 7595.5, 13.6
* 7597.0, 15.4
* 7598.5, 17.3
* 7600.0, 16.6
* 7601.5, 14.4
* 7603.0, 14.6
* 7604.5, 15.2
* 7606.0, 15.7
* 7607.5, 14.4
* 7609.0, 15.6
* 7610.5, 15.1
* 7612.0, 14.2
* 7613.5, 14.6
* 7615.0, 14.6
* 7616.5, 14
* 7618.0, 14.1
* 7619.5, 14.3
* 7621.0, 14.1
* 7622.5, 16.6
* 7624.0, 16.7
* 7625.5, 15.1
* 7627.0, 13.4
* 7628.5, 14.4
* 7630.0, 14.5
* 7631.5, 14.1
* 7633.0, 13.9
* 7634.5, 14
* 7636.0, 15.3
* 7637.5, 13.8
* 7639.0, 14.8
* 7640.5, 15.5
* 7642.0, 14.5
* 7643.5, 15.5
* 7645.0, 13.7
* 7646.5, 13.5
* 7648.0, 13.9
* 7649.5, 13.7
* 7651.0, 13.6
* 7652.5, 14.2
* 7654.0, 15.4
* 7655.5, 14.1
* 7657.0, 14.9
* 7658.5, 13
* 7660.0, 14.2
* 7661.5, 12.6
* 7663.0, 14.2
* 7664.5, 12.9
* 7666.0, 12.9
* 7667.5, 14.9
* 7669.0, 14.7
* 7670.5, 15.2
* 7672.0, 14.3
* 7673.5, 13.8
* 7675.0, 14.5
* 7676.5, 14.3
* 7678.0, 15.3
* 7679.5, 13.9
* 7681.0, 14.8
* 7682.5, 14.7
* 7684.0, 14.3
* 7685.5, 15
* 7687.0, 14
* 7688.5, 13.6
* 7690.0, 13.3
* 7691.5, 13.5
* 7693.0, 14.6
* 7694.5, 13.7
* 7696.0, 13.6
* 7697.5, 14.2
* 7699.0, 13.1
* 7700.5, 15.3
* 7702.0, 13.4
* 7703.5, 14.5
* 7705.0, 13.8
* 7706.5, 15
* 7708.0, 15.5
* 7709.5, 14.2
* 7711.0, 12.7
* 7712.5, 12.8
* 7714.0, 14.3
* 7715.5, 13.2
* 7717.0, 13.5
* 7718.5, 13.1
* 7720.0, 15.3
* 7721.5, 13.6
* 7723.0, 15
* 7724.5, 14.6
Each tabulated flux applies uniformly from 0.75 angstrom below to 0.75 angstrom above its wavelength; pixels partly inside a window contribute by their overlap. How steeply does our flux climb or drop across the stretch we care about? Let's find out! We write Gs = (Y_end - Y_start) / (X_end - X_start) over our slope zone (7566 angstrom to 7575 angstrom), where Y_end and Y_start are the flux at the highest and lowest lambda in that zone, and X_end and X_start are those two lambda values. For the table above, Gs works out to -0.13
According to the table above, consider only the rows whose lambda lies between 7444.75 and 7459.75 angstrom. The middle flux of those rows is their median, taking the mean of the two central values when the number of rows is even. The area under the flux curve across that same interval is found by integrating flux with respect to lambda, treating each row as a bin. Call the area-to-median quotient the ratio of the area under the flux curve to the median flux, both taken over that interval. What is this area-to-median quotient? 15.0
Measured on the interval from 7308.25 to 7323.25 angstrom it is 15.0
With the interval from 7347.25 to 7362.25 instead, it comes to 15.0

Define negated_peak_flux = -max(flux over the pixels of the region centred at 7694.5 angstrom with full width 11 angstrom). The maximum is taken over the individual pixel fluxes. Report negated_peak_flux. -14.6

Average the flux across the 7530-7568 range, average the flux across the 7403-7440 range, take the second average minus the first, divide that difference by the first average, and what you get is 0.012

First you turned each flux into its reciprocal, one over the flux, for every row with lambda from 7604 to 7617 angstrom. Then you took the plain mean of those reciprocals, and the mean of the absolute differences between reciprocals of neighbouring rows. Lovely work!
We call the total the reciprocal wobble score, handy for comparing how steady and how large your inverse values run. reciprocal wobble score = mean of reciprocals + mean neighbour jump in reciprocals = 0.0706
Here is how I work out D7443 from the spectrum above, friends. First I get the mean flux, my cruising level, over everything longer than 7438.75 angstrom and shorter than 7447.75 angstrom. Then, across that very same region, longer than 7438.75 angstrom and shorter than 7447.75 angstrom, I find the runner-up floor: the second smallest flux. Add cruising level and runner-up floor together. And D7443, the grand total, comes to 30.0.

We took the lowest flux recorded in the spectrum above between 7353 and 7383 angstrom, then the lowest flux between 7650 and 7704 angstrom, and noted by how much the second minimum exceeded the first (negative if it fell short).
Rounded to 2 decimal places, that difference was -1.50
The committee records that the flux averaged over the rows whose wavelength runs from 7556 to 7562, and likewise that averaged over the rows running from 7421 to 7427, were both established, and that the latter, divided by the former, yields 1.01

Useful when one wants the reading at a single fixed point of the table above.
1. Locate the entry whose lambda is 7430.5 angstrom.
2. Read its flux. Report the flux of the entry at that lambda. 15.2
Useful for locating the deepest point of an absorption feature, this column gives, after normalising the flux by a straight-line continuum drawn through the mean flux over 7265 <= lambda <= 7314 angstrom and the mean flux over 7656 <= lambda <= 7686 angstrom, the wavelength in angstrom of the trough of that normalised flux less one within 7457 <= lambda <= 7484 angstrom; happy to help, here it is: 7483.0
